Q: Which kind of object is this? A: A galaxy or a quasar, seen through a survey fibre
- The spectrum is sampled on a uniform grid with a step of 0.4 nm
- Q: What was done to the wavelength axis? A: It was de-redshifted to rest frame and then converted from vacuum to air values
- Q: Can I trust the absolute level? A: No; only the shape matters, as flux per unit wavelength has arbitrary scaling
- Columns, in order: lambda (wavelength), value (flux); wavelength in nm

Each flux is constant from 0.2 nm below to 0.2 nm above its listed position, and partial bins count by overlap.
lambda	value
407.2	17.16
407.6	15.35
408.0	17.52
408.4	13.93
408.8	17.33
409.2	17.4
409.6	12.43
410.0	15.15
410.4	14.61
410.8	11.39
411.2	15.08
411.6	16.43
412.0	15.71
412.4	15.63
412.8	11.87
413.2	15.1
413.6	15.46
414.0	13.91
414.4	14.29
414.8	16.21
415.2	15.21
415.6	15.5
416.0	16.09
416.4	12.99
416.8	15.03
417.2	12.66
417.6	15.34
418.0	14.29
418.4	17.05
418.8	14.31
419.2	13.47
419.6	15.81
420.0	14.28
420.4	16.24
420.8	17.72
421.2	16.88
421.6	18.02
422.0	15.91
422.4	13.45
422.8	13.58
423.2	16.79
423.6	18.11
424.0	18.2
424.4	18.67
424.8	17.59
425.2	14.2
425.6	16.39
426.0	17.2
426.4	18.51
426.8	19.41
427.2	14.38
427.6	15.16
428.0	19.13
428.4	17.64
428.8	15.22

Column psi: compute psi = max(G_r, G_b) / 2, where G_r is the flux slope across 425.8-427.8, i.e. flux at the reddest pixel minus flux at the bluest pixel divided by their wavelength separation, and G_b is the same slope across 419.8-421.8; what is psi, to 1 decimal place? 1.2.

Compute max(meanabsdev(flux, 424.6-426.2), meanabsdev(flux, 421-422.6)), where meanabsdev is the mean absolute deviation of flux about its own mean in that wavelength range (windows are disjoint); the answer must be 1.4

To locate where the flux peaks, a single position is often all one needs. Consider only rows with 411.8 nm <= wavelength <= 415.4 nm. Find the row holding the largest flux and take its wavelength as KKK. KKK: 414.8 nm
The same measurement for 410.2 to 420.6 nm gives 418.4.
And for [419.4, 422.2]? 421.6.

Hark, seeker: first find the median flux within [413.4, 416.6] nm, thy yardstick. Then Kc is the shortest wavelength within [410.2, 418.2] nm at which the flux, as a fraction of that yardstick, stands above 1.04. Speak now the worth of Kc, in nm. 411.6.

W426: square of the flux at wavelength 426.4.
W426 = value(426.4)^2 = 343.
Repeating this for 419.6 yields 250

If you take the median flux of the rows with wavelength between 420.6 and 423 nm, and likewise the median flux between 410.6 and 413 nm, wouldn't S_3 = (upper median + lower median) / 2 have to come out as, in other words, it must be 15.9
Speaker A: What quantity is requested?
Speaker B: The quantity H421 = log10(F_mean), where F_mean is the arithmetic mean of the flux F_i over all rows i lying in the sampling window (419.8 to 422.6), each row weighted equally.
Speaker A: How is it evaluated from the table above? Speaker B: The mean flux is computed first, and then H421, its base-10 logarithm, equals 1.21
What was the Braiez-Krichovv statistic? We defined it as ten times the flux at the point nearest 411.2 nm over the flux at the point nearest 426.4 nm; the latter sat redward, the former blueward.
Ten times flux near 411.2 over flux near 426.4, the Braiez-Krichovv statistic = 8.1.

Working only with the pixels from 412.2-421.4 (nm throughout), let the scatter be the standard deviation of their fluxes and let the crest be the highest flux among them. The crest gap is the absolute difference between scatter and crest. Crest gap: 16.3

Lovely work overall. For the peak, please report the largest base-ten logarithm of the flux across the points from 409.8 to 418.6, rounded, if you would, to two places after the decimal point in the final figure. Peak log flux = 1.23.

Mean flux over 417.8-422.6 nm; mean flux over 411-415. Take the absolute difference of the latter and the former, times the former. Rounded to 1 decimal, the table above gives 10.2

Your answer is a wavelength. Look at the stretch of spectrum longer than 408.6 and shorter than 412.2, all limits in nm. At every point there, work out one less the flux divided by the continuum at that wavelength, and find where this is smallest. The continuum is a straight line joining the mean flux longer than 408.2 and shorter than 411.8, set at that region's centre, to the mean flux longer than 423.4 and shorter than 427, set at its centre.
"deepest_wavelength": 408.8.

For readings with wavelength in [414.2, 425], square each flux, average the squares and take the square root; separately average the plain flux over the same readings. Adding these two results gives 31.5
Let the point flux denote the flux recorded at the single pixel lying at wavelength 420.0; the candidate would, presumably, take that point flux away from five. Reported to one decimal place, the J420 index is -9.3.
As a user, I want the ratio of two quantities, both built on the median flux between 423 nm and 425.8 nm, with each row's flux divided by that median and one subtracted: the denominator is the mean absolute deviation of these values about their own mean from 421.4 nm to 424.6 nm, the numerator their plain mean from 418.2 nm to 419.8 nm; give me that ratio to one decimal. -1.4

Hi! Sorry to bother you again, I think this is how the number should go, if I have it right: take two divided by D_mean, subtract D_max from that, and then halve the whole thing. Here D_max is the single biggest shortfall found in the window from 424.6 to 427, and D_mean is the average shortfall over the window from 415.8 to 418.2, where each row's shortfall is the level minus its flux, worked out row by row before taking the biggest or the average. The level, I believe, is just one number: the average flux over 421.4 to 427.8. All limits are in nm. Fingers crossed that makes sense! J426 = -0.74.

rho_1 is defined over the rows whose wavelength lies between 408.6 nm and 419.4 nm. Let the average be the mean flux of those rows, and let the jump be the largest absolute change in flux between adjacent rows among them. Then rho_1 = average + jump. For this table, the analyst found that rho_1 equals 19.8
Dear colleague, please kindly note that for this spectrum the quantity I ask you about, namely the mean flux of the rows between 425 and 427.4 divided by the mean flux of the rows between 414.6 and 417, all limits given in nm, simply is 1.10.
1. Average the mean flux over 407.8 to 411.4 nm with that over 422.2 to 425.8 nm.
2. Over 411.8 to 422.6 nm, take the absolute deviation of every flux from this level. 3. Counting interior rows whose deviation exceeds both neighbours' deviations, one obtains 9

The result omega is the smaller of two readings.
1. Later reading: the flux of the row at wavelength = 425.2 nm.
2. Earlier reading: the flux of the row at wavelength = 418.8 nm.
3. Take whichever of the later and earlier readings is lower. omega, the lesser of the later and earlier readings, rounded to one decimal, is 14.2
